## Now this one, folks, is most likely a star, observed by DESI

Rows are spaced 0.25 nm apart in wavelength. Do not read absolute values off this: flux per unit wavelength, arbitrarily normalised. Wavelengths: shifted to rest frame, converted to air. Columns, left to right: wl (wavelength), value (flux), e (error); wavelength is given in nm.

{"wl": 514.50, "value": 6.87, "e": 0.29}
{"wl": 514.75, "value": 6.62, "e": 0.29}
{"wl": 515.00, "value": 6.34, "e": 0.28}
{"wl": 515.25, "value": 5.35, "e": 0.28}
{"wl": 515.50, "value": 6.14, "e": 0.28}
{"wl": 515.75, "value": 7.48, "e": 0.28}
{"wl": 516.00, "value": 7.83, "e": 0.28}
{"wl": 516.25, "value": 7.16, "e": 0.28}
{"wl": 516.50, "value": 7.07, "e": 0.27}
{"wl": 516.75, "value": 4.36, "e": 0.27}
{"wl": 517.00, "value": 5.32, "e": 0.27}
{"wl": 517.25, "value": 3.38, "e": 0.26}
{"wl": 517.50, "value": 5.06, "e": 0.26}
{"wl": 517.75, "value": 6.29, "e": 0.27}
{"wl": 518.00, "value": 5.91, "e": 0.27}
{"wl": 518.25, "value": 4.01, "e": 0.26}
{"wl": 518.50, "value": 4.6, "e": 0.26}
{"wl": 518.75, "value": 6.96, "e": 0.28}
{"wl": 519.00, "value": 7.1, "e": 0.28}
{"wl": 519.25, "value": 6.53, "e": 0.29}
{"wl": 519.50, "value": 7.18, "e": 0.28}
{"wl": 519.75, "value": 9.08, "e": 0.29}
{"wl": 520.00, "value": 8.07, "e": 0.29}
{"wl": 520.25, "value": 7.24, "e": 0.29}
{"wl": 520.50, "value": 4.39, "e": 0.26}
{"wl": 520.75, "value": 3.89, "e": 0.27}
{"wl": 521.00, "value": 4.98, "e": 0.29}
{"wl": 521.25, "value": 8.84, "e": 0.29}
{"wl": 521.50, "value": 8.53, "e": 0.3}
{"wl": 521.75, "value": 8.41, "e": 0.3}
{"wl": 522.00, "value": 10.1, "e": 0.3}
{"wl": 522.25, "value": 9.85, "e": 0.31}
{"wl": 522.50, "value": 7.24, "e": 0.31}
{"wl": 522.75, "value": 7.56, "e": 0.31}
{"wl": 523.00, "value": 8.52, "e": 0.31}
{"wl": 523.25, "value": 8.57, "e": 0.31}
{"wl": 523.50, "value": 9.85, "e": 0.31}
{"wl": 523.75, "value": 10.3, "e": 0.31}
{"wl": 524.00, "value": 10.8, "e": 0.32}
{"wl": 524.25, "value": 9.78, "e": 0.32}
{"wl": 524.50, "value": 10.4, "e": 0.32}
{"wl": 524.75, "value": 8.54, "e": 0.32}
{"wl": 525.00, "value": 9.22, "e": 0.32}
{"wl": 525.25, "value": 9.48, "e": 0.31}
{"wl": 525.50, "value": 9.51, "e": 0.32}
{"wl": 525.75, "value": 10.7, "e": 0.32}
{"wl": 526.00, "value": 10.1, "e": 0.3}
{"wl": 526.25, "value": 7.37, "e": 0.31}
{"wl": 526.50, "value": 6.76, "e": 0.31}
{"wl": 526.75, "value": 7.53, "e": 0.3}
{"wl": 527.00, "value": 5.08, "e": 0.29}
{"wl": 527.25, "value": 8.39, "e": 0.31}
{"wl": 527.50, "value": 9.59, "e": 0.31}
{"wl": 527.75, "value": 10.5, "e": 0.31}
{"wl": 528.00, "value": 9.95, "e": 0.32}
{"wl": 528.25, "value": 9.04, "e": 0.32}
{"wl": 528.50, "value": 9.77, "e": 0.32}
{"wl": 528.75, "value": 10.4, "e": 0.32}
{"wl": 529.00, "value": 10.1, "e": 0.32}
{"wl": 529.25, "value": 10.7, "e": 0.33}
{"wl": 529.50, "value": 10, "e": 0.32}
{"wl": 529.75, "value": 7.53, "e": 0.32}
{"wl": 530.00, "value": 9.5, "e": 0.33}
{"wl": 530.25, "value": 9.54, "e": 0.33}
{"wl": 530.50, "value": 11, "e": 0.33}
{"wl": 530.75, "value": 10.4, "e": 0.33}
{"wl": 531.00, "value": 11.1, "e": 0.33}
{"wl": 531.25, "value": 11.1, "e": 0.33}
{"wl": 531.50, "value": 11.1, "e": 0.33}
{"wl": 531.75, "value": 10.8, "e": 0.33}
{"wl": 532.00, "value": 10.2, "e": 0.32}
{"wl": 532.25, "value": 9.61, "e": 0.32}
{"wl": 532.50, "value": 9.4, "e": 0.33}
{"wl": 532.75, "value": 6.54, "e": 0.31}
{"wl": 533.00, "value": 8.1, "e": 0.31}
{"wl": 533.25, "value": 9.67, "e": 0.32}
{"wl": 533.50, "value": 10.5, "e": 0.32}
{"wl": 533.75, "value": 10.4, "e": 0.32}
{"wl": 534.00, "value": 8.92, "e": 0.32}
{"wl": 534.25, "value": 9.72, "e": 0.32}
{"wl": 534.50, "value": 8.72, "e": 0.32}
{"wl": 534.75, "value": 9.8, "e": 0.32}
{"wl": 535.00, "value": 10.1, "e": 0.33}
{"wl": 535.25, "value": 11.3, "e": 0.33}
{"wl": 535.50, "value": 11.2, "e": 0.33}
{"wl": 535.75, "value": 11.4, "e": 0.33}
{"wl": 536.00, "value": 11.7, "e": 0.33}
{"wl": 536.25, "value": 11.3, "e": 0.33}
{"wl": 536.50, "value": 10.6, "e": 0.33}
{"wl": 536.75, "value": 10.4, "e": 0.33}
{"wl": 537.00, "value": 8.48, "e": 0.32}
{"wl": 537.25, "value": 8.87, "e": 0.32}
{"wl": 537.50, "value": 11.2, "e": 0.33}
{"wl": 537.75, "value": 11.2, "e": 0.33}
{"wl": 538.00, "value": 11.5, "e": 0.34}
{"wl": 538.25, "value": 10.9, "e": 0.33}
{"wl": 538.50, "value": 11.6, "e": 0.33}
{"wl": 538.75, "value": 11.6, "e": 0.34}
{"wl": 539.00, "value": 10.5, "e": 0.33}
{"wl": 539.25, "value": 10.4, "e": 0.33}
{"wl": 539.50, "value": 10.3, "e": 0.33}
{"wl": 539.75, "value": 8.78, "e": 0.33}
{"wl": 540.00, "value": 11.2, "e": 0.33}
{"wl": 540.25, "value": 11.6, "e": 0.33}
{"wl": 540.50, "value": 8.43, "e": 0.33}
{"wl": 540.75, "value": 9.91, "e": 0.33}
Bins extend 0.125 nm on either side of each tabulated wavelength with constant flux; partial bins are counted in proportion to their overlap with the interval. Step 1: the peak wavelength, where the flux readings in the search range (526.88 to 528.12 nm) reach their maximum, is 527.75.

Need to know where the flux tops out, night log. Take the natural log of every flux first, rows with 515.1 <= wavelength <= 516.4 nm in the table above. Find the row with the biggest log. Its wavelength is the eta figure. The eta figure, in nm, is 516.00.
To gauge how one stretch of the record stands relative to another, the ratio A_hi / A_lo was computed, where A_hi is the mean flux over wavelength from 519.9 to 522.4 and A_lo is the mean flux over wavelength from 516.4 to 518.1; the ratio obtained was 1.4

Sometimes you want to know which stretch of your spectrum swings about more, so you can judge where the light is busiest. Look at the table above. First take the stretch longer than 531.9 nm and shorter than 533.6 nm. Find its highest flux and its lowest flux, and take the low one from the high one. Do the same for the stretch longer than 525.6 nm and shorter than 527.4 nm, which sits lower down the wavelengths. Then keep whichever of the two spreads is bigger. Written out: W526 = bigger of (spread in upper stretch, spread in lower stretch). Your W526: 5.6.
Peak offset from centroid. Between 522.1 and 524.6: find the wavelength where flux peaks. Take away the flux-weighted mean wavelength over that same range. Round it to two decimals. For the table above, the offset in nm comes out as 0.56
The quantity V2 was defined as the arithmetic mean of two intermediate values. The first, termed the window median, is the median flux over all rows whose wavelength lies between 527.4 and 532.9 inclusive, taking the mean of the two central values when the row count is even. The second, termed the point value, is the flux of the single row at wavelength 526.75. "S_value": 8.8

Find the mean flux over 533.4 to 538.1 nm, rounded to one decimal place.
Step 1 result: 10.4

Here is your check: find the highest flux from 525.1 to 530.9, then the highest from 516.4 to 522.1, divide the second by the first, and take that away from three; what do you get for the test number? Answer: 2.08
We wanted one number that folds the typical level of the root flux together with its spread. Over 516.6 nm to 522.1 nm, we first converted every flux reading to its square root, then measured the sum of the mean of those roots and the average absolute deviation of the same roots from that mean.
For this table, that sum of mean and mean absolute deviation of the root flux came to 2.82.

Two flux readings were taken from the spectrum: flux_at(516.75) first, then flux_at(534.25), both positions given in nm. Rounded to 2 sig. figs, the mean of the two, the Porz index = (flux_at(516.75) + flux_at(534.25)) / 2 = 7.0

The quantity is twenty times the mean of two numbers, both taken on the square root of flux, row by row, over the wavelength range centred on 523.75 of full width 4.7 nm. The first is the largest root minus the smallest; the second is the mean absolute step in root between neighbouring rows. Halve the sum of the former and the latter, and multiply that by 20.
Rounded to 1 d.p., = 7.3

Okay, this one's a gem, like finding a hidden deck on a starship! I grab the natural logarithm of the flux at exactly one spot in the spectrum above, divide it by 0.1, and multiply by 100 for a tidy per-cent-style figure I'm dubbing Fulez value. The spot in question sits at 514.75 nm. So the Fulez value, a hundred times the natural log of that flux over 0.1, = 1890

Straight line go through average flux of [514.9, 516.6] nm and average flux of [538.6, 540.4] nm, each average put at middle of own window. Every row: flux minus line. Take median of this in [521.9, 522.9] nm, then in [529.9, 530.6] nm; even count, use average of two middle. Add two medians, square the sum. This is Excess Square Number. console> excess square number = 1.6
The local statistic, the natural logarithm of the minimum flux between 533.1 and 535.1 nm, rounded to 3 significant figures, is 2.17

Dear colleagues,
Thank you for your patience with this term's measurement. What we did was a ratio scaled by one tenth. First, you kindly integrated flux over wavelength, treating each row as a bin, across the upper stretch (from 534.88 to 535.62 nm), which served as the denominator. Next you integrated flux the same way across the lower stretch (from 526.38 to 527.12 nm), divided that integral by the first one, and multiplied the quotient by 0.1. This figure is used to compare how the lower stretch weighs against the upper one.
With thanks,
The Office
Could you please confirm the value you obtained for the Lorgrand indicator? 0.059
